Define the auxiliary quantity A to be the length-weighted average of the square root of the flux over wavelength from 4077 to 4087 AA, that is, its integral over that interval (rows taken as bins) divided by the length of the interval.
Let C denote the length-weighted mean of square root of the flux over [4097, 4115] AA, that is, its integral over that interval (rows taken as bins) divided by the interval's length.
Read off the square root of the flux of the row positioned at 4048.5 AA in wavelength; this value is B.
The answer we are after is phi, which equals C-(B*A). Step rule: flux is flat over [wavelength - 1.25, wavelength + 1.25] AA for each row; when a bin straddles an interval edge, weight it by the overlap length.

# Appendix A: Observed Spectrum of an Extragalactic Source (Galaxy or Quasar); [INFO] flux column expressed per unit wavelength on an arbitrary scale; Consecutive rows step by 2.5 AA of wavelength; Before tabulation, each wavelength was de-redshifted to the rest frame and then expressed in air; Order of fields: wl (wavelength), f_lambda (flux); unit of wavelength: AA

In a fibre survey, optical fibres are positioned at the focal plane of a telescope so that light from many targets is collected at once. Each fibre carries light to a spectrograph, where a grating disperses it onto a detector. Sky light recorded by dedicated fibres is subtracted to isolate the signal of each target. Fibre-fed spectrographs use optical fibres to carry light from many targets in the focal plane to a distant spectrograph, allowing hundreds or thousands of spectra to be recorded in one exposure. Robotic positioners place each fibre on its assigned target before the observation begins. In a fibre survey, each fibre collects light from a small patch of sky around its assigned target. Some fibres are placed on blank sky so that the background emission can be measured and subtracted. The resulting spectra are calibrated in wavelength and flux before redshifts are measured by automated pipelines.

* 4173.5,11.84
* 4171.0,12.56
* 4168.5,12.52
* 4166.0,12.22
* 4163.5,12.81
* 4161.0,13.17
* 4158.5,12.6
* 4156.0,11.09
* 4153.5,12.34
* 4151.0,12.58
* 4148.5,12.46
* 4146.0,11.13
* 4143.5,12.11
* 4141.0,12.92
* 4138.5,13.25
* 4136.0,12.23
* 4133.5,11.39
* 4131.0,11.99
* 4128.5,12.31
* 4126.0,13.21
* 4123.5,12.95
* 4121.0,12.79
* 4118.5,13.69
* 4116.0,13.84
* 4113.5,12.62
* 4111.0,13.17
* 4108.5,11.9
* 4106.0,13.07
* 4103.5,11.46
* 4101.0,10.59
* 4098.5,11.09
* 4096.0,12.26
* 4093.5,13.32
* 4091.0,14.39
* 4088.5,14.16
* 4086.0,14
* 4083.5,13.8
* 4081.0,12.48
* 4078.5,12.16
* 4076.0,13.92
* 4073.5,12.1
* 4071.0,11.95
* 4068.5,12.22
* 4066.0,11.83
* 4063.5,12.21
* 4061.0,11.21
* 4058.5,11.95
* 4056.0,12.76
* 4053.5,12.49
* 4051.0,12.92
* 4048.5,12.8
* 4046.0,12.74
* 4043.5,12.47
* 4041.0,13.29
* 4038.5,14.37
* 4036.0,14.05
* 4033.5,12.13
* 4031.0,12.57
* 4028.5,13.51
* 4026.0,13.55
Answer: -9.5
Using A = 3.62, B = 3.58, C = 3.46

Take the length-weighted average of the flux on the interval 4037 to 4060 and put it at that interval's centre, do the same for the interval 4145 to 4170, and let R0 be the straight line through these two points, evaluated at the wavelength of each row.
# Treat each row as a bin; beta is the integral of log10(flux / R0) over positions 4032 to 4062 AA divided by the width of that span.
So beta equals -0.0040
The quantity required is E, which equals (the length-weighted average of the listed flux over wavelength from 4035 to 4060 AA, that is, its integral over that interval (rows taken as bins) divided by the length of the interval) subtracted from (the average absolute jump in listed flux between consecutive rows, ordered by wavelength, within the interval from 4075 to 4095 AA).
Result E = -12.2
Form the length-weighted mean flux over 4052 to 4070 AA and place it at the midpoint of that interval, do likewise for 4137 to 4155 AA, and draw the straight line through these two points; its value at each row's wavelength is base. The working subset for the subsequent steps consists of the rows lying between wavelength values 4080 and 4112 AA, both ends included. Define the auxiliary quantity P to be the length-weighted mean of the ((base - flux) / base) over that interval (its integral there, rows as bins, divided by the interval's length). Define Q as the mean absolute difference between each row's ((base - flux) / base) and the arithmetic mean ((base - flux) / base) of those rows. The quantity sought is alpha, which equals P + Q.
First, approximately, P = -0.043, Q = 0.085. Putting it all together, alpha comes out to 0.0416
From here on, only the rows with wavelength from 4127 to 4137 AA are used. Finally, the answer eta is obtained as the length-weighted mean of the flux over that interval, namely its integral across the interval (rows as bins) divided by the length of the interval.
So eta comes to 12.0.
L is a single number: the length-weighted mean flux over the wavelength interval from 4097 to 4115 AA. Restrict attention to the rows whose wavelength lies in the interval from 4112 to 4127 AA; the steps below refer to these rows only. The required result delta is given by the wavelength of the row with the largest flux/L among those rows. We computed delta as 4116.0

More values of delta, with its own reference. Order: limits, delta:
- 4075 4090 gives 4088.5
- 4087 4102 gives 4091.0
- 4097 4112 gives 4111.0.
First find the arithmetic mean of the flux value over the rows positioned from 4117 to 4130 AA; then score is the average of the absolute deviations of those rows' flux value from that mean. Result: 0.37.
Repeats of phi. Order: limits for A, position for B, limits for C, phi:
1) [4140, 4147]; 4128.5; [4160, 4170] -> -8.6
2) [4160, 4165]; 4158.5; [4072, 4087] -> -9.2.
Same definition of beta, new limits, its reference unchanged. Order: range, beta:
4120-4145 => 0.0018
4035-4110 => -0.0039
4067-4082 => -0.0098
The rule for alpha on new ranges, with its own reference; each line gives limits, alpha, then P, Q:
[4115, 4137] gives 0.0225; -0.032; 0.054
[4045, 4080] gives 0.0196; -0.022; 0.041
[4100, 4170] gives 0.0410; -0.009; 0.050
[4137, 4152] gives 0.0401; -0.002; 0.042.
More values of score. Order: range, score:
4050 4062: 0.55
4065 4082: 0.47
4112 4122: 0.53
